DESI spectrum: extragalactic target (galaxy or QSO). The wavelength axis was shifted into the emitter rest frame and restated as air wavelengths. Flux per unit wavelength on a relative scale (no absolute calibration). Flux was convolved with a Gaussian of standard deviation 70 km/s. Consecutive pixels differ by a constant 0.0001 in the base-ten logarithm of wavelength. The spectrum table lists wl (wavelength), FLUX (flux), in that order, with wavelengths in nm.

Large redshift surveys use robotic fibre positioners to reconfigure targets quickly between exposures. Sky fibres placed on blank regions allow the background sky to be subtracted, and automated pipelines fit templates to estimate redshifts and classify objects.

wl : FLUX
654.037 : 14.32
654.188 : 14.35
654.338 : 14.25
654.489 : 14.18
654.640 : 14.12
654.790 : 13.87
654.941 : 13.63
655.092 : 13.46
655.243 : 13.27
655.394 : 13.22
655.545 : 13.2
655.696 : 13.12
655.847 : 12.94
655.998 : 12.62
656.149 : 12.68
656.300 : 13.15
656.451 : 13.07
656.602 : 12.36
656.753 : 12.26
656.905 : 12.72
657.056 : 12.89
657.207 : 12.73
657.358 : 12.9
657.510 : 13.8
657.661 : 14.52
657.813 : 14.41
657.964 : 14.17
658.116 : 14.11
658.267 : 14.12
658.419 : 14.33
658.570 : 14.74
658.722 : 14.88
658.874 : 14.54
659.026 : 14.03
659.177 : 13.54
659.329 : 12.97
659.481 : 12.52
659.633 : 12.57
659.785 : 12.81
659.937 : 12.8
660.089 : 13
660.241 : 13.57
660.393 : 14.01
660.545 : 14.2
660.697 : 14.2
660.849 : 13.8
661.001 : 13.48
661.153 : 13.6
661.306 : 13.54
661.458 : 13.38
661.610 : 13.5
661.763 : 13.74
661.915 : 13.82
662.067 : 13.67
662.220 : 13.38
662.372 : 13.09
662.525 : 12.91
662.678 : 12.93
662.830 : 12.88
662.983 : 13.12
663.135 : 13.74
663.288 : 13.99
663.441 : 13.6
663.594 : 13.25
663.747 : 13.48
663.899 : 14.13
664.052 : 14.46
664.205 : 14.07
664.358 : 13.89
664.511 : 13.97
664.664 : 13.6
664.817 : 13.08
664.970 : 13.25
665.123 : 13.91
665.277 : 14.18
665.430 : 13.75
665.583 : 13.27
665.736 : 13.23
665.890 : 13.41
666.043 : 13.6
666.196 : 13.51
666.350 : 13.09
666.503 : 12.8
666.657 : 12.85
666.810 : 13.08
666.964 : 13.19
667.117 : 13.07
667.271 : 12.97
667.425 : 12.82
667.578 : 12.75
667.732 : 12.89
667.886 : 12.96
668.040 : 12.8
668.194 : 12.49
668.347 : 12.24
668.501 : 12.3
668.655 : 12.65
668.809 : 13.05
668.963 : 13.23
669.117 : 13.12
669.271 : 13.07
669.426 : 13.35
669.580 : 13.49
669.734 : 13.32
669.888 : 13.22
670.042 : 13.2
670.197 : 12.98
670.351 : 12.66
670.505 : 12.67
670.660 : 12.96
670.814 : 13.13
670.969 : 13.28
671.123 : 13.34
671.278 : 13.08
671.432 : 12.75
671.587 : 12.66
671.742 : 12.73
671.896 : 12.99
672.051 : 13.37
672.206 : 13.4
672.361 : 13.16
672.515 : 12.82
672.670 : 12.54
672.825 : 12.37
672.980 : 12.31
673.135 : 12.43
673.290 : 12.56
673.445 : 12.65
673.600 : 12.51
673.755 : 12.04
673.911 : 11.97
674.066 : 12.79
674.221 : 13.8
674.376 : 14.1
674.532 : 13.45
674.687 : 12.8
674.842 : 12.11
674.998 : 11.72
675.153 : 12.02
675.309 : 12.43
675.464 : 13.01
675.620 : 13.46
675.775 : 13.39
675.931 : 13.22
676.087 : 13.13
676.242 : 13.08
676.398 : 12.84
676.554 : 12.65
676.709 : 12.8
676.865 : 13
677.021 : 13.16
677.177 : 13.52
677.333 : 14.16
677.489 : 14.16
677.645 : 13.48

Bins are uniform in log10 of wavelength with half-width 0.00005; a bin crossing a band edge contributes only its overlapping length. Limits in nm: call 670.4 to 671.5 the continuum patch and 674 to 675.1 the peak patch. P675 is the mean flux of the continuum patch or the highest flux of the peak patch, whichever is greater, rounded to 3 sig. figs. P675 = 14.1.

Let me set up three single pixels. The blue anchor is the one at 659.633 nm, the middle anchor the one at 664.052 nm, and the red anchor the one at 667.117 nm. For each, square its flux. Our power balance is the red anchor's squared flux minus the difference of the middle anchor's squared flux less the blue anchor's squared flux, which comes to 120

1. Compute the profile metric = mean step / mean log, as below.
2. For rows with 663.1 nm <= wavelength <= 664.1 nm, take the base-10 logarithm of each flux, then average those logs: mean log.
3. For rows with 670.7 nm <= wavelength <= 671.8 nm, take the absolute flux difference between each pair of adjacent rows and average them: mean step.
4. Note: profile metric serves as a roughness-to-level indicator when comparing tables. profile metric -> 0.14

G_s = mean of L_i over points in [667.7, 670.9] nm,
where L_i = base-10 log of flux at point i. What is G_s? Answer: 1.11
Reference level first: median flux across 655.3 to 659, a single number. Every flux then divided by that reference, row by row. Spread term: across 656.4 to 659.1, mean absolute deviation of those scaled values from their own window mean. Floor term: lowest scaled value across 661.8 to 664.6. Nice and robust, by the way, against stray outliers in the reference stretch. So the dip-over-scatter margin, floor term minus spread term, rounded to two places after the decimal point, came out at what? 0.92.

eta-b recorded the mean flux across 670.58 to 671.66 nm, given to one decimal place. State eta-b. 13.0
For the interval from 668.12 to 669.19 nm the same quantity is 12.7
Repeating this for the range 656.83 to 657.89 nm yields 13.4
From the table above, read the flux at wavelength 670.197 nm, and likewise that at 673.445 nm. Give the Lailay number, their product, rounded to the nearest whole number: 164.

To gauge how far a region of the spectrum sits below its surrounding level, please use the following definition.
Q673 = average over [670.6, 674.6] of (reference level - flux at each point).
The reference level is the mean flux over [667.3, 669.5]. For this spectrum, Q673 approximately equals -0.05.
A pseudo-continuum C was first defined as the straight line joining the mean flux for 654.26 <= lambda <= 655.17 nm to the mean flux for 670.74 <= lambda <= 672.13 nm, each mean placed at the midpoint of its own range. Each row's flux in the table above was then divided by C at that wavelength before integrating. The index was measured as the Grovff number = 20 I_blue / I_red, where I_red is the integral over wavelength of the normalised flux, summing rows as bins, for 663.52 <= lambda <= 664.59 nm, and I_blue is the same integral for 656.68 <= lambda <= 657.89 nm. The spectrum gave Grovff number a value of 21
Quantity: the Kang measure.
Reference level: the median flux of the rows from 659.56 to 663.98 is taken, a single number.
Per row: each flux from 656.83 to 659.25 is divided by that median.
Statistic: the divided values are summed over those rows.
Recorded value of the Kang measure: 16.5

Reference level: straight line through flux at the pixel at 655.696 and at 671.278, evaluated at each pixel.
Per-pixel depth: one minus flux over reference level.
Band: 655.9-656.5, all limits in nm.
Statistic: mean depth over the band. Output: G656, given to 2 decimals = 0.02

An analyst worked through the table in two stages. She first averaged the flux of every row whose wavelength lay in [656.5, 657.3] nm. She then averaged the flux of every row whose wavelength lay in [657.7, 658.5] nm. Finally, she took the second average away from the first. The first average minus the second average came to -1.6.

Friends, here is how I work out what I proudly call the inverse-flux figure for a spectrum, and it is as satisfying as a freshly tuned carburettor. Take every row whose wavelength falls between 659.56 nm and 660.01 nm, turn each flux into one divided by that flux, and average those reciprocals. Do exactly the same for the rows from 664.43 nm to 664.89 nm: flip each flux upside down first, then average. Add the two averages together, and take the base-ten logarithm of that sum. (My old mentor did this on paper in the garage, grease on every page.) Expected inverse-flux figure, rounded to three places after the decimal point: -0.817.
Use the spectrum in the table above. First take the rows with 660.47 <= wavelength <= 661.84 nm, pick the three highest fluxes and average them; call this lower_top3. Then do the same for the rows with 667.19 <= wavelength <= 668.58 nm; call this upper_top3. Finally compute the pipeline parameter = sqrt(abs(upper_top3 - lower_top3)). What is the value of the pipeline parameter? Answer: 1.06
